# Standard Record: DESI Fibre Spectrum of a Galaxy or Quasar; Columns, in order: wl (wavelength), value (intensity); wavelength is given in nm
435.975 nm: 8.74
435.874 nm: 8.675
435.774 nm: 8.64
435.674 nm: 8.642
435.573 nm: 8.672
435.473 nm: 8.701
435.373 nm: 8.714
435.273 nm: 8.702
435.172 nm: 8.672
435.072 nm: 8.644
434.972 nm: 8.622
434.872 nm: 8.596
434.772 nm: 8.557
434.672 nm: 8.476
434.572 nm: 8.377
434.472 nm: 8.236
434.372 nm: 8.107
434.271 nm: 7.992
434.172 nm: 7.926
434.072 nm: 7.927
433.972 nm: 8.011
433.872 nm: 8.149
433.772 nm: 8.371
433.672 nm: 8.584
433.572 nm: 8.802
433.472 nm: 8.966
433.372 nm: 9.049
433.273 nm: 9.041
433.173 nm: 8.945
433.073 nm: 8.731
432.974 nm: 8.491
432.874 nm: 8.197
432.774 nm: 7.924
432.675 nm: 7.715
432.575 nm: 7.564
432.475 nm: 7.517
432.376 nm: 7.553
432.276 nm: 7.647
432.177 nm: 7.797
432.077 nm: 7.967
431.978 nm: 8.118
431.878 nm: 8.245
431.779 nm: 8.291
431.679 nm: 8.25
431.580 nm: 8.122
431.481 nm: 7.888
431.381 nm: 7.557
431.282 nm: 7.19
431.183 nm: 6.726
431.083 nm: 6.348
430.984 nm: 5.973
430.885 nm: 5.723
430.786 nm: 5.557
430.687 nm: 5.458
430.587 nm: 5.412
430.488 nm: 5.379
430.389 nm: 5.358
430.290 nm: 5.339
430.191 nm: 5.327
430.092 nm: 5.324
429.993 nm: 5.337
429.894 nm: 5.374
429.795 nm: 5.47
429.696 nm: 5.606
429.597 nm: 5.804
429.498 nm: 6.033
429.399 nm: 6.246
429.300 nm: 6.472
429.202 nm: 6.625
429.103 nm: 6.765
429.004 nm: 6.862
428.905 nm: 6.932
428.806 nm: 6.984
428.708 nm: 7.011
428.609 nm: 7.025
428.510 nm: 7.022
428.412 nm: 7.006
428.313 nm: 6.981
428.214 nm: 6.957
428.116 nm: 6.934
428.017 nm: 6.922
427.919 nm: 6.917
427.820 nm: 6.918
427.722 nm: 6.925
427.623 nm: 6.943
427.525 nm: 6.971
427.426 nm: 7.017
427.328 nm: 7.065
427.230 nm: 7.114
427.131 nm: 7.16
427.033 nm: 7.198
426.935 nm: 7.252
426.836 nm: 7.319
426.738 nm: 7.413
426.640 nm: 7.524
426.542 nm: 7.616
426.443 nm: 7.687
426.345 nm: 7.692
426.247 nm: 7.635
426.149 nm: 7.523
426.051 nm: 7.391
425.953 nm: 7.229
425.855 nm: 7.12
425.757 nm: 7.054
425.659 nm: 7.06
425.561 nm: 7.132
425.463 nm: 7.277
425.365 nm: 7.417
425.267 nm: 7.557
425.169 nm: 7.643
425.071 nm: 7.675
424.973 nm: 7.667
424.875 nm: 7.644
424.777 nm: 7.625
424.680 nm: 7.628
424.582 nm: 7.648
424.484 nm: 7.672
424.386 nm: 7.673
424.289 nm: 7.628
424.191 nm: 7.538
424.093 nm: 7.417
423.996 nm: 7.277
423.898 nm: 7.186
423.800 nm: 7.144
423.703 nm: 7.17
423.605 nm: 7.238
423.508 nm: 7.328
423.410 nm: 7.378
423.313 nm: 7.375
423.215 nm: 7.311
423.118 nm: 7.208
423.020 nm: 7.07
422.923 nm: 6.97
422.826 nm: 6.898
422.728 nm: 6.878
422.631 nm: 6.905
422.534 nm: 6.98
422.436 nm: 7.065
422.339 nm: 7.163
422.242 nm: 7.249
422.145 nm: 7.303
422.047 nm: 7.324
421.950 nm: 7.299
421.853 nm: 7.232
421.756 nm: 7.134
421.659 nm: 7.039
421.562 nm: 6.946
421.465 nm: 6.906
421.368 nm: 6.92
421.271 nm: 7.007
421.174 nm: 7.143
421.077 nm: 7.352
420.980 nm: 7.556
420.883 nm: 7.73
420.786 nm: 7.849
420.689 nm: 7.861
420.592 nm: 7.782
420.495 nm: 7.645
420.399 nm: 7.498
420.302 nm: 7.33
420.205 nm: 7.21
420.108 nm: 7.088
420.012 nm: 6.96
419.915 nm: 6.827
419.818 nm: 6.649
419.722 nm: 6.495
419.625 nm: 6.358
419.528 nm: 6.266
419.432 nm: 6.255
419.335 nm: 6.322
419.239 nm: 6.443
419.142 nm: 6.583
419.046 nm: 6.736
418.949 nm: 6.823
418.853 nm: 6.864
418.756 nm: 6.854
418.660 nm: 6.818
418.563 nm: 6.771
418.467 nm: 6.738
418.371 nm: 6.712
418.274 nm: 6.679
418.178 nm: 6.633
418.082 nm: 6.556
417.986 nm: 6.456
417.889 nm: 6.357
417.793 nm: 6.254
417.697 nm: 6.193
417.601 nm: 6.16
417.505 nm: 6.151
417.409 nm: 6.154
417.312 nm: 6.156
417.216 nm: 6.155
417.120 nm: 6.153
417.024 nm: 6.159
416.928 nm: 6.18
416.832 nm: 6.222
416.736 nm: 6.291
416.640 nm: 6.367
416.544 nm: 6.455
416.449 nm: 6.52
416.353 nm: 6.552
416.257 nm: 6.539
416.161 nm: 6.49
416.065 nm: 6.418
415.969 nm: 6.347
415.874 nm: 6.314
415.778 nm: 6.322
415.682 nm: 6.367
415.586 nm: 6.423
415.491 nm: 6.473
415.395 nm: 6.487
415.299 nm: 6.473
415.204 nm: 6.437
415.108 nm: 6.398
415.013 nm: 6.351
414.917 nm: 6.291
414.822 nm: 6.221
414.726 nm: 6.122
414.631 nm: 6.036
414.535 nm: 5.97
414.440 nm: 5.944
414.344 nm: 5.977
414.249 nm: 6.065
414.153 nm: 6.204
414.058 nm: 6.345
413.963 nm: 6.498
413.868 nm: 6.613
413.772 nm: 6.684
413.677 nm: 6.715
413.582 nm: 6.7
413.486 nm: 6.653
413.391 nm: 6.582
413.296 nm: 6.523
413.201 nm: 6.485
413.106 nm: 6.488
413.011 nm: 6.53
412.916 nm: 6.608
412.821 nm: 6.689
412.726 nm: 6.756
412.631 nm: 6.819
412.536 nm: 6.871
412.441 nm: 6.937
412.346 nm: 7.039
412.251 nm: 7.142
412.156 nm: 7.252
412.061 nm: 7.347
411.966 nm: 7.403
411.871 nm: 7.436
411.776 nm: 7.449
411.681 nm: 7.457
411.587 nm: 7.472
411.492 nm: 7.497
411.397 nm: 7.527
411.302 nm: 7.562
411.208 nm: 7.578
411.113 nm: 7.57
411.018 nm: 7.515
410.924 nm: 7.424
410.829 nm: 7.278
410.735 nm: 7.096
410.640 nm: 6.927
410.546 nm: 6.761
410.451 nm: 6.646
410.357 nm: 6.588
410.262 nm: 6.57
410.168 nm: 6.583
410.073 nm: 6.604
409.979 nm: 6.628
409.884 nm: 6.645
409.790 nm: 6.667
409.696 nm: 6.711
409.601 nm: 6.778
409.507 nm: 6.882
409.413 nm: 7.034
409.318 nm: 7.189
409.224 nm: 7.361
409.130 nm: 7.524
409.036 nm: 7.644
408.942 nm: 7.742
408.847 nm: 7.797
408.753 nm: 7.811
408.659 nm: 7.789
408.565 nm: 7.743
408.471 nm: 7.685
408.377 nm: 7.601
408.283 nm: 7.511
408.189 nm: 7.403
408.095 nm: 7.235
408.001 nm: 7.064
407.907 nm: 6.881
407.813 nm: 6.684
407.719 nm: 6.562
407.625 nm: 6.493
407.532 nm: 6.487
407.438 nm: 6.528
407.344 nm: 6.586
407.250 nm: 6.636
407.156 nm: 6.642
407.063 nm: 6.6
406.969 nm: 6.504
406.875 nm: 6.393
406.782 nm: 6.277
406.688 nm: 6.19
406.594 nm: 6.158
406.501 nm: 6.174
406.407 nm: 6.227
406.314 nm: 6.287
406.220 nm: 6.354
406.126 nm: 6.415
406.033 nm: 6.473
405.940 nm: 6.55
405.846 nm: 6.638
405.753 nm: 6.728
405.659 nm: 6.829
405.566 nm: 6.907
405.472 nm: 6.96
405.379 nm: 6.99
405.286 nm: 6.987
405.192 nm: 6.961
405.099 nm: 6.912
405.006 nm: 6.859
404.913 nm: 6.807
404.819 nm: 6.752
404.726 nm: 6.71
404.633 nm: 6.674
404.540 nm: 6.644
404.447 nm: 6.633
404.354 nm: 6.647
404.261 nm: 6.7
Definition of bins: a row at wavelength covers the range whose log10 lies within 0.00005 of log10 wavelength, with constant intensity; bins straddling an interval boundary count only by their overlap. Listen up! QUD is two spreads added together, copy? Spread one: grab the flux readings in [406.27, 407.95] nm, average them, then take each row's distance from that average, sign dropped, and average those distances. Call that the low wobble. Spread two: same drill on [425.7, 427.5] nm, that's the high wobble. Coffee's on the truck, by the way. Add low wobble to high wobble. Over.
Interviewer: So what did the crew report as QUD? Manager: 0.37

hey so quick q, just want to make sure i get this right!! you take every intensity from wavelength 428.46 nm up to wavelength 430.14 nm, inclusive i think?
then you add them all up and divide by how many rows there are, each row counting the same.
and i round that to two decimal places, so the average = 6.29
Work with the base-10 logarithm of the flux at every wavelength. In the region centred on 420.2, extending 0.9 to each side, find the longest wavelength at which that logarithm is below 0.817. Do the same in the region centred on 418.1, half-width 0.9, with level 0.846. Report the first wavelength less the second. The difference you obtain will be 0.77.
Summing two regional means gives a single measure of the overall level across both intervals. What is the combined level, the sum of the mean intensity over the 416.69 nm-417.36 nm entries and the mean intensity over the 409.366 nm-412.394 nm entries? 13.3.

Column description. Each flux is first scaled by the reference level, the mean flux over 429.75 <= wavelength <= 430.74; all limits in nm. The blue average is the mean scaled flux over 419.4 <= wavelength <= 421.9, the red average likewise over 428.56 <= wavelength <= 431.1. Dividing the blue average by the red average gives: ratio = 1.19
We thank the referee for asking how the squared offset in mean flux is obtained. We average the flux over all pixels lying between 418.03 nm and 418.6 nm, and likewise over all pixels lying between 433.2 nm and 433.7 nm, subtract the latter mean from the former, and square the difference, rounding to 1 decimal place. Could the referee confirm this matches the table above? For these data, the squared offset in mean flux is 4.9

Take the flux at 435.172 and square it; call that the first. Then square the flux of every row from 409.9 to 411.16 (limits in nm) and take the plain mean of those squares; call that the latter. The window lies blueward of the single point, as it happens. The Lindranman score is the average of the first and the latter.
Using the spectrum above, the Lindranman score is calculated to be 61.7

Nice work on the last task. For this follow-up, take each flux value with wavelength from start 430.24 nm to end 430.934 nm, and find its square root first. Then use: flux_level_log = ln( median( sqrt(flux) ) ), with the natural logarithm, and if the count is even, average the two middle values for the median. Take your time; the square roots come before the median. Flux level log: 0.84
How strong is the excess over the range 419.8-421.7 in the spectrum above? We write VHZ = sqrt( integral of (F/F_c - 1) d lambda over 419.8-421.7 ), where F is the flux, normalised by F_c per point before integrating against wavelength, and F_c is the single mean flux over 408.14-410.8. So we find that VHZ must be 0.2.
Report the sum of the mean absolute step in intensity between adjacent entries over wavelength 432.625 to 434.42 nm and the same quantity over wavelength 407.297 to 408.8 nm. 0.25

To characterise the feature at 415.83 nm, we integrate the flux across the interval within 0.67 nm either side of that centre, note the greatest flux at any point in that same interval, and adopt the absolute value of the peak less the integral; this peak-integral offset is 2.1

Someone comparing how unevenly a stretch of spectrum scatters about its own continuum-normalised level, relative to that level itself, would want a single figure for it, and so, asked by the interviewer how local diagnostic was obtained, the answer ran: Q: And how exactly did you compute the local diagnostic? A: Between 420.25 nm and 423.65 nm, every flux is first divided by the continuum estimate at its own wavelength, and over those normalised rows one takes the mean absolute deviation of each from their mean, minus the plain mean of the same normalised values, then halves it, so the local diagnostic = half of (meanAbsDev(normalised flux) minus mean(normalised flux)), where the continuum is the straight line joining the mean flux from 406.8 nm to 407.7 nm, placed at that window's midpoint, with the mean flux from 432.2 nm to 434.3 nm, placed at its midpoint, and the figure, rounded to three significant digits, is -0.467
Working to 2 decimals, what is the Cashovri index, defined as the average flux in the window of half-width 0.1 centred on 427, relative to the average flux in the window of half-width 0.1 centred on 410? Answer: 1.09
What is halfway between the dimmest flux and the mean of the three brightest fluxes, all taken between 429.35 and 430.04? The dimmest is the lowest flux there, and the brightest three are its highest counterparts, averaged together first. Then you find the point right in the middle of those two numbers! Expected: 5.7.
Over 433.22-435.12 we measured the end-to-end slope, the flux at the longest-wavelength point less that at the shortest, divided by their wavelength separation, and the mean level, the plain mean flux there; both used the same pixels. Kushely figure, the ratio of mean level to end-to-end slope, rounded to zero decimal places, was -38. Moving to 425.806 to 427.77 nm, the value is -70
